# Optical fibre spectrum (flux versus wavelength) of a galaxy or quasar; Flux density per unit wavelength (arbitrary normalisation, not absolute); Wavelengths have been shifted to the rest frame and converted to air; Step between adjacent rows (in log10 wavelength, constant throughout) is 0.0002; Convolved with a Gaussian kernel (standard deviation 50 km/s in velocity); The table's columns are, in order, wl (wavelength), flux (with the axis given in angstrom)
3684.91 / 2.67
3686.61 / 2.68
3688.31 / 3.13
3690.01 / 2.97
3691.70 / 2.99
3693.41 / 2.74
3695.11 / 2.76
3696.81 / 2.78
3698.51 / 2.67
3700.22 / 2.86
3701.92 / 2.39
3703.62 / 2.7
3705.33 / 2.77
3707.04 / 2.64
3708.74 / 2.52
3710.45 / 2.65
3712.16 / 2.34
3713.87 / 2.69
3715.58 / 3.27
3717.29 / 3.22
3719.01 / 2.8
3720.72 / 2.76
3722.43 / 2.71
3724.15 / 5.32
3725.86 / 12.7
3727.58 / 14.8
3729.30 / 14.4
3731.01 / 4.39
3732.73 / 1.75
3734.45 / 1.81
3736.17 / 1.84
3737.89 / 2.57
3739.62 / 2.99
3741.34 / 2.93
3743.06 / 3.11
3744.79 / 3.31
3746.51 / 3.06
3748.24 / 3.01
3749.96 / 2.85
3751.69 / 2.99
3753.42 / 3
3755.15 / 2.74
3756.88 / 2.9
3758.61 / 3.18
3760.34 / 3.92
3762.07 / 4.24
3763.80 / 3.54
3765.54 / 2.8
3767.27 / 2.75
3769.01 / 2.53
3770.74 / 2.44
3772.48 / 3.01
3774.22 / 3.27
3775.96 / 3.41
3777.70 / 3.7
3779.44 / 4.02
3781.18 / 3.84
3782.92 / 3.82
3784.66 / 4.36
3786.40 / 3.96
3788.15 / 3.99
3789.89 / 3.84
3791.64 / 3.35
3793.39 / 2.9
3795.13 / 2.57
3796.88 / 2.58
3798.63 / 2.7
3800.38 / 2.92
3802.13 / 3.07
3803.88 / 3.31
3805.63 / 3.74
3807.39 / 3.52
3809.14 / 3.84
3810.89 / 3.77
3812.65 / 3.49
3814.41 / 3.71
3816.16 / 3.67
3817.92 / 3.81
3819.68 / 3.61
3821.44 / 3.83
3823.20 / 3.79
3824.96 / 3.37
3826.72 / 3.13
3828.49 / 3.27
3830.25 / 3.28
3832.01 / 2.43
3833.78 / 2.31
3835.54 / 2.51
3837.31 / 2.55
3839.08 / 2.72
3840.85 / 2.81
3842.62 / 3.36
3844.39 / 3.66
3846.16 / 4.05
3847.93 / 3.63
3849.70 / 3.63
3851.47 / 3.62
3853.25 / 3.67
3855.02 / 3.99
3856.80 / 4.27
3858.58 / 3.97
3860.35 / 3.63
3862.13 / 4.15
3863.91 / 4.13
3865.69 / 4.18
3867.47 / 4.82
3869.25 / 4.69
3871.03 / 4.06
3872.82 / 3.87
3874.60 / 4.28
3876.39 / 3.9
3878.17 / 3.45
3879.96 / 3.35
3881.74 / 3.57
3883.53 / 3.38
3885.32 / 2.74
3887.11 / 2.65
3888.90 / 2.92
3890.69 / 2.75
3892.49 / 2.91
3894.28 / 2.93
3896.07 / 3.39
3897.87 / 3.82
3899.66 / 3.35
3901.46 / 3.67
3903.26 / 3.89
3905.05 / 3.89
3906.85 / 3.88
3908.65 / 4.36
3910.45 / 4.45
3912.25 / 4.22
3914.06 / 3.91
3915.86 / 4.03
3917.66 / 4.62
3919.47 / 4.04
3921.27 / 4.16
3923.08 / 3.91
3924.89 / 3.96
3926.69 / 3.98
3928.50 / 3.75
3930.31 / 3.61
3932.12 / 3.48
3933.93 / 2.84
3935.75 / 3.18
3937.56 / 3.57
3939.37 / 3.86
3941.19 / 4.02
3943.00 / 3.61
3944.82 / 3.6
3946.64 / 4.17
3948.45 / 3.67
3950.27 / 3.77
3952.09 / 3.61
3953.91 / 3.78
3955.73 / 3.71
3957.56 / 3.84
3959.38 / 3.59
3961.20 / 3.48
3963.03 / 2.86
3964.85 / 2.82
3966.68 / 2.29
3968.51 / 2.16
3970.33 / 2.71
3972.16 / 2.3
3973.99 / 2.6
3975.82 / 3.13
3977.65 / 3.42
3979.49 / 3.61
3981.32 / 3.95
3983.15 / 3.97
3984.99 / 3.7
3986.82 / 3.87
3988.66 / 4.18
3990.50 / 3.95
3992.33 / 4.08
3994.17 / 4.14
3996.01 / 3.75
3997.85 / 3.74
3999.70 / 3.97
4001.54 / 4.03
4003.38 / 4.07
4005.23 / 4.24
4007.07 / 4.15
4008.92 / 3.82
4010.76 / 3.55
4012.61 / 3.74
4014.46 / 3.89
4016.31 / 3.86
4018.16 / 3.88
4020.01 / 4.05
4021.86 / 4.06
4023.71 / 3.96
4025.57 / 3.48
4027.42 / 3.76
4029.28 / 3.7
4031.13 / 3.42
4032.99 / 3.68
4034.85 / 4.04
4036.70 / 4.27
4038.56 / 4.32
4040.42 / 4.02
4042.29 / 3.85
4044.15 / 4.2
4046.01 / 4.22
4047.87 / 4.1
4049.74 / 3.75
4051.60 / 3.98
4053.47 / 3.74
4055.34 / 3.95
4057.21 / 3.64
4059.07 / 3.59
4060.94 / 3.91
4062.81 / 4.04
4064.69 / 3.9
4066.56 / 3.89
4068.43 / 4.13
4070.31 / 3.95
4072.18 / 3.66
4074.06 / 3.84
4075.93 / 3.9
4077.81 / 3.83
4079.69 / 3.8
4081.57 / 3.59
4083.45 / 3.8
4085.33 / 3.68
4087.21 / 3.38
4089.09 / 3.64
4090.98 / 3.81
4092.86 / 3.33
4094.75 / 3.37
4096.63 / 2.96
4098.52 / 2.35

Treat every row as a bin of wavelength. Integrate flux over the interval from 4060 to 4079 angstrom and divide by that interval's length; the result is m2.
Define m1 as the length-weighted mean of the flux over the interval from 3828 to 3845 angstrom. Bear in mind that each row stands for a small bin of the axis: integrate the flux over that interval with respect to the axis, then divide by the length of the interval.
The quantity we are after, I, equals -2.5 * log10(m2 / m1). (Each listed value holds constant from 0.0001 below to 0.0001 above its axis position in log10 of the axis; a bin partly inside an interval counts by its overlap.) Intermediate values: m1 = 2.87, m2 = 3.9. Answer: -0.33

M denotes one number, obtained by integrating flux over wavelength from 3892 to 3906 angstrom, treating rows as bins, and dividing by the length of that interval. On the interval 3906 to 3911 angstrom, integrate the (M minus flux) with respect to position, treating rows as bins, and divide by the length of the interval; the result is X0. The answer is -0.72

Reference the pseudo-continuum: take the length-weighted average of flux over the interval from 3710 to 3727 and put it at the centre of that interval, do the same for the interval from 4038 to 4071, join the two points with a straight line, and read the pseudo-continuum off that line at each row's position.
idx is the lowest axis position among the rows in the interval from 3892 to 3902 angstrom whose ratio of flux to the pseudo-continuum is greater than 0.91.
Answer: 3897.87 angstrom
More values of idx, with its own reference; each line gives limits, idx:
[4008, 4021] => 4008.92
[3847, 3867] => 3855.02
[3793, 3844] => 3809.14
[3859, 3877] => 3862.13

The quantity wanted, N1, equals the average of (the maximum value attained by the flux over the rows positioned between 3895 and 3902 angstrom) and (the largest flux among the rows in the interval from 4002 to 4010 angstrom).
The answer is 4.03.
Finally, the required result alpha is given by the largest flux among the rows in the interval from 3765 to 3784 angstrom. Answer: 4.02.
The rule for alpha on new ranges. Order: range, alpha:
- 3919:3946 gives 4.16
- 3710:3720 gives 3.27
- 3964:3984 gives 3.97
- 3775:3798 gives 4.36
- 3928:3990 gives 4.18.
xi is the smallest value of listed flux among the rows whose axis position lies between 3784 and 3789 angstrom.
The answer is 3.96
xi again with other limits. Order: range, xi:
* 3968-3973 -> 2.16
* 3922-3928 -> 3.91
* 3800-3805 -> 2.92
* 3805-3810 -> 3.52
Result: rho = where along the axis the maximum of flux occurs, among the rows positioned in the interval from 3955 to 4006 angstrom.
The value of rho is 4005.23 angstrom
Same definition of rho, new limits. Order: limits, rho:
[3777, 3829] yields 3784.66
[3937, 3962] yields 3946.64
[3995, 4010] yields 4005.23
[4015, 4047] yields 4038.56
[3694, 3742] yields 3727.58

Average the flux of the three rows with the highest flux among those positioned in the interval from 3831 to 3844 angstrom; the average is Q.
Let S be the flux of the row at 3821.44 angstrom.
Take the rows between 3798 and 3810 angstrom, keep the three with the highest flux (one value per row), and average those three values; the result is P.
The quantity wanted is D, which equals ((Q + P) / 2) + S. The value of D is 7.16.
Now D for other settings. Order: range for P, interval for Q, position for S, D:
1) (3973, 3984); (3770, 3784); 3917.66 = 8.49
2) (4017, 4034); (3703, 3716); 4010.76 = 7.02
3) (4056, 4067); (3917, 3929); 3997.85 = 7.85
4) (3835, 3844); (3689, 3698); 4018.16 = 6.82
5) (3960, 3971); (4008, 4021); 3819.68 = 7.11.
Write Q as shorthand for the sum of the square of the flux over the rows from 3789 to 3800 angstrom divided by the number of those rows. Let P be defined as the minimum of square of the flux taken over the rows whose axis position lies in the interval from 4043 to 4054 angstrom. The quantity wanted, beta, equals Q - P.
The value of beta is -4.8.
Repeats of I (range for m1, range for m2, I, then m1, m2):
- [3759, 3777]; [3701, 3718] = 0.18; 3.19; 2.7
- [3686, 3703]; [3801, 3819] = -0.27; 2.80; 3.6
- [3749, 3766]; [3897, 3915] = -0.22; 3.23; 3.9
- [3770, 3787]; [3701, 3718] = 0.30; 3.59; 2.7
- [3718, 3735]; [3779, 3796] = 0.61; 6.40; 3.7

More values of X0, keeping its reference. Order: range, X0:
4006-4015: -0.33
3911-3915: -0.60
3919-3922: -0.60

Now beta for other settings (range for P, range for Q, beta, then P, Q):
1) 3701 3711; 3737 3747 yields 3.3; 5.7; 9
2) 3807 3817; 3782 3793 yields 3.0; 12.2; 15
